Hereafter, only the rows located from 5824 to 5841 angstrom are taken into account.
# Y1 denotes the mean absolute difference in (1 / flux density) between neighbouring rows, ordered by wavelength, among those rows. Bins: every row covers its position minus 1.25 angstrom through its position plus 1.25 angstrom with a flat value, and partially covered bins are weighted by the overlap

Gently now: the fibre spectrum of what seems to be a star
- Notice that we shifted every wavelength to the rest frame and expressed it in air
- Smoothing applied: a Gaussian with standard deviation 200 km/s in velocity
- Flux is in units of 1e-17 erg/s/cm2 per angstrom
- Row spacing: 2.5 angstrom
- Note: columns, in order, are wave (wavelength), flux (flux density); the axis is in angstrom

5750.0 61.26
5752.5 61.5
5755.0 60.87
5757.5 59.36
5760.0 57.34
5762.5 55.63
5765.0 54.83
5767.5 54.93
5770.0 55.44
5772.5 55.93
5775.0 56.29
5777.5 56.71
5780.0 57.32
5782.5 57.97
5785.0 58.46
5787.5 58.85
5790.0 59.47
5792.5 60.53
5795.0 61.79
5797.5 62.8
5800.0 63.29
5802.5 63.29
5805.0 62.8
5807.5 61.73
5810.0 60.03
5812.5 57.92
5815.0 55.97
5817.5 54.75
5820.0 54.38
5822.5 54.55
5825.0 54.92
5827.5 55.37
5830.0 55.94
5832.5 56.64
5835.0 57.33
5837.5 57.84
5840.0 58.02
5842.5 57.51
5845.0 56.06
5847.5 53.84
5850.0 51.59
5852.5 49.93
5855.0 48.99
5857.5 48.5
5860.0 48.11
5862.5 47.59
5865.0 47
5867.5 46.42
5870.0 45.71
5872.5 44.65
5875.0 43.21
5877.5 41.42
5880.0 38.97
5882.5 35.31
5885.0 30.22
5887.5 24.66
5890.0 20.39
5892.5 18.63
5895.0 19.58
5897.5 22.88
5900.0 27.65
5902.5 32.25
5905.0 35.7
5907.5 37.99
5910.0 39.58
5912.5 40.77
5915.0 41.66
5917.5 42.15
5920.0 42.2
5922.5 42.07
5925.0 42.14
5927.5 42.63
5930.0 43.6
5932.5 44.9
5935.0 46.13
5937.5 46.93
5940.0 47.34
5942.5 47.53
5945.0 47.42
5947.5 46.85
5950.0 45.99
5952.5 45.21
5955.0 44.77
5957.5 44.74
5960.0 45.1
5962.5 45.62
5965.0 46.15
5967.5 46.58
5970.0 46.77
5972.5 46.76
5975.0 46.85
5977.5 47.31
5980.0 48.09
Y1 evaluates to 0.0002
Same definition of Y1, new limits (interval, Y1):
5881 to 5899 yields 0.0059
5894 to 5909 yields 0.0049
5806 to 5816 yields 0.0006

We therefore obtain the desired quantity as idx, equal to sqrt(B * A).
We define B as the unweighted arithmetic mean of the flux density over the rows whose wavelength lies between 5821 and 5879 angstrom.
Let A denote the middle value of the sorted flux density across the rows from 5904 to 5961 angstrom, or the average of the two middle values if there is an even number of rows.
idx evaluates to 48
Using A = 45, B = 51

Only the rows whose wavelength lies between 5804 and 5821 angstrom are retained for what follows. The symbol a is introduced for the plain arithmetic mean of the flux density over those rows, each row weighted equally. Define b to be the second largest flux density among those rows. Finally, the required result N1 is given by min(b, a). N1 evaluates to 58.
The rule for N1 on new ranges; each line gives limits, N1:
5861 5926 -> 37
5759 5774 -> 56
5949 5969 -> 46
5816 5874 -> 52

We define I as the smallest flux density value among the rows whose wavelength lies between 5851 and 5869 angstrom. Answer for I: 46.42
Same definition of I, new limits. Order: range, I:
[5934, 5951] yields 45.99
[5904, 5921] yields 35.7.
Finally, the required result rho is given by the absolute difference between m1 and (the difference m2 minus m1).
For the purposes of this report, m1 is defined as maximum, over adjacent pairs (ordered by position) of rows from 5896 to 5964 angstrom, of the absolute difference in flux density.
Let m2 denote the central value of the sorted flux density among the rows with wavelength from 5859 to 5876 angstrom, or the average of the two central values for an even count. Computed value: 37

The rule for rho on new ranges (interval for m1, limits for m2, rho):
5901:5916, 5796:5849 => 50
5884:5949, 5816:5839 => 44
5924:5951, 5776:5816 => 57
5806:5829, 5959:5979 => 42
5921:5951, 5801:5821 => 56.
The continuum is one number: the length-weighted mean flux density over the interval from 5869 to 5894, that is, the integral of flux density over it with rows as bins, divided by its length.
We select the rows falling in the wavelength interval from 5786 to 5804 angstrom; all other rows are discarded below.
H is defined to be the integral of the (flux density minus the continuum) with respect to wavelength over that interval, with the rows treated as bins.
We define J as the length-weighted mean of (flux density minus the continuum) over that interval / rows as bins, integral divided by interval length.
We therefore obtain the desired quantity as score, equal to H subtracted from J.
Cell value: -465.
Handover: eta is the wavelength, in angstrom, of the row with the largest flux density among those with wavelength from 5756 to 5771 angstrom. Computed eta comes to 5757.5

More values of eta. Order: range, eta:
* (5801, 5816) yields 5802.5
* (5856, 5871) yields 5857.5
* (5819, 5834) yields 5832.5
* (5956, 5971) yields 5970.0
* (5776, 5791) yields 5790.0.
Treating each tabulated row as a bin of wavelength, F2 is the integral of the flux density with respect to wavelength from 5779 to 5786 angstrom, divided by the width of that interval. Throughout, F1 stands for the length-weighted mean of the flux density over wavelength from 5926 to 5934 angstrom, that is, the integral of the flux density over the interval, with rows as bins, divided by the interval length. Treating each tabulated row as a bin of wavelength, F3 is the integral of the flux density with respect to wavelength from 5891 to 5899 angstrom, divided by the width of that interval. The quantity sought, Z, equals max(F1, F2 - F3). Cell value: 44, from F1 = 44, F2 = 57.9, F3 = 21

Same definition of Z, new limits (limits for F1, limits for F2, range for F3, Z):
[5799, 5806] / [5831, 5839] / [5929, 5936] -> 63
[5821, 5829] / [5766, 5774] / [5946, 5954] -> 55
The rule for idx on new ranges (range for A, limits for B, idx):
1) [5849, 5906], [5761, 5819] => 49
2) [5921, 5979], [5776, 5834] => 52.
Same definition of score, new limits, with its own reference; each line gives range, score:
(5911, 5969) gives -607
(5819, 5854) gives -720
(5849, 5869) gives -273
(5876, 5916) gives 90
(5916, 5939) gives -211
